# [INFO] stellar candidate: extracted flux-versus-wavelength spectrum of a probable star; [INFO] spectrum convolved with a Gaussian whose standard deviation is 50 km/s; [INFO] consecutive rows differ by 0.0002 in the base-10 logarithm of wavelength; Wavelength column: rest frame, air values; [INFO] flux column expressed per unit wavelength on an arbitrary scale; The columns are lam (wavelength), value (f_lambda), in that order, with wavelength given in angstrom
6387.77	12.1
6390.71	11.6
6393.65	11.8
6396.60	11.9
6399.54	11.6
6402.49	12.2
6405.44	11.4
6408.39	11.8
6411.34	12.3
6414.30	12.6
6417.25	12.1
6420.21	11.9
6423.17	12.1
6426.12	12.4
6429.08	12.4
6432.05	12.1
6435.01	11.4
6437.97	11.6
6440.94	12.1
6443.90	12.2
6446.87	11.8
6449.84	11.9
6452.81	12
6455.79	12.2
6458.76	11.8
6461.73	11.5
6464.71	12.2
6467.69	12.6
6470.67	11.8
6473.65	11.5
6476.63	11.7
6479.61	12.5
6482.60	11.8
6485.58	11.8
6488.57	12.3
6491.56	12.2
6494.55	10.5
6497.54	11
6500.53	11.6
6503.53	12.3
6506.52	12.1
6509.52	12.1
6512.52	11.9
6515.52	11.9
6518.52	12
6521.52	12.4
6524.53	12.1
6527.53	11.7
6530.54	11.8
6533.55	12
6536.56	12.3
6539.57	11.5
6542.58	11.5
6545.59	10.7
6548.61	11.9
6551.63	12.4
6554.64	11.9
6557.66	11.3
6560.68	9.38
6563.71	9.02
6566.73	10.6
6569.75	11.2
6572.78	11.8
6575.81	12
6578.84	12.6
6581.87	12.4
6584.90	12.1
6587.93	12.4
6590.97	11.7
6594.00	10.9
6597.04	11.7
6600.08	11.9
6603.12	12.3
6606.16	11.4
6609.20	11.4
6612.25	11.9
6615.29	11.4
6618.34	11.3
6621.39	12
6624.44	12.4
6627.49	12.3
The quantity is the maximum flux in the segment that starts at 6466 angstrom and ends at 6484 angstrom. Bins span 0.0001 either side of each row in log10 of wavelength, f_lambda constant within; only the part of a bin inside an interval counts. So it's 12.6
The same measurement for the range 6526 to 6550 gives 12.3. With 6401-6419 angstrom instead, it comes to 12.6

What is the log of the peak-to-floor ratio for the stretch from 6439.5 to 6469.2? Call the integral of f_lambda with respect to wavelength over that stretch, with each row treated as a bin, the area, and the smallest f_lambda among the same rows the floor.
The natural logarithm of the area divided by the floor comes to 3.44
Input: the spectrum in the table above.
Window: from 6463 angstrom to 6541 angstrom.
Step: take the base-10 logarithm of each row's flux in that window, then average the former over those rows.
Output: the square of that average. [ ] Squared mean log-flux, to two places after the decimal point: 1.16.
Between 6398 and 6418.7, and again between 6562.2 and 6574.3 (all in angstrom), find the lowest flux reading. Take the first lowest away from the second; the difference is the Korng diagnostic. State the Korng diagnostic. -2.4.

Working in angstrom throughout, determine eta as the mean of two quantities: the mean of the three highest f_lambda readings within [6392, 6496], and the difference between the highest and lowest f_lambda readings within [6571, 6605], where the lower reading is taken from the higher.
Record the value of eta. 7.1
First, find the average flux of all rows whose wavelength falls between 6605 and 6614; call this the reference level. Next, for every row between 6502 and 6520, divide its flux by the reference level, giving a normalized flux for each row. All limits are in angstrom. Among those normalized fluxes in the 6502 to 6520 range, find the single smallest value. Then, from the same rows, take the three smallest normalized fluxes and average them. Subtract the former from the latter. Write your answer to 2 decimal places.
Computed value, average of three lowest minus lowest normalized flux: 0.00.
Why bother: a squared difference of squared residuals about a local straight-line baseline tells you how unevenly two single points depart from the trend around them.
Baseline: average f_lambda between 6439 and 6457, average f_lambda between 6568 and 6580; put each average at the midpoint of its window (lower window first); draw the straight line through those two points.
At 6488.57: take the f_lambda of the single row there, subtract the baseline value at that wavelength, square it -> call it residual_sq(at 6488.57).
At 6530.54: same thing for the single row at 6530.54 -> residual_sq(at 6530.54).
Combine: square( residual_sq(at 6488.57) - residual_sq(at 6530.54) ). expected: 0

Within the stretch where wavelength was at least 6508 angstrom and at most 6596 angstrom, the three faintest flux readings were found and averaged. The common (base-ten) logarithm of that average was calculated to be 0.99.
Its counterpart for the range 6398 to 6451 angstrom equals 1.06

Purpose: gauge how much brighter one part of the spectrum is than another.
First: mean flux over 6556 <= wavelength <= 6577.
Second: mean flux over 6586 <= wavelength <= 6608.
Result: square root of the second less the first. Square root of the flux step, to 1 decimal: 1.0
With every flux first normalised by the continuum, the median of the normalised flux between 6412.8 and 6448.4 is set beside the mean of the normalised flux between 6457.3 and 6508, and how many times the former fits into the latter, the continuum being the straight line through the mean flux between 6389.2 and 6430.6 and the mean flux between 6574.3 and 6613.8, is 0.98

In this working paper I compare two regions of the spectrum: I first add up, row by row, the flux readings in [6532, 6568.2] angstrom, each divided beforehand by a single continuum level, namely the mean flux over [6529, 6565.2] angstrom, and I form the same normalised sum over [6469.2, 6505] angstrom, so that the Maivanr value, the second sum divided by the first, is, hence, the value 1.048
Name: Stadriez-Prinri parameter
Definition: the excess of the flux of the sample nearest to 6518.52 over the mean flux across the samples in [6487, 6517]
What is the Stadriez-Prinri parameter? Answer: 0.21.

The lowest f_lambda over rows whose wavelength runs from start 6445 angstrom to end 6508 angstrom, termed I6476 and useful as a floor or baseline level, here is 10.5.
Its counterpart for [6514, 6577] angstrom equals 9.02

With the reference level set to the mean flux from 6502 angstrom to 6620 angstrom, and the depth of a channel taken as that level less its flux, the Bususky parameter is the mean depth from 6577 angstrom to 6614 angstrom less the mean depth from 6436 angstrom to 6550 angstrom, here 0.0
